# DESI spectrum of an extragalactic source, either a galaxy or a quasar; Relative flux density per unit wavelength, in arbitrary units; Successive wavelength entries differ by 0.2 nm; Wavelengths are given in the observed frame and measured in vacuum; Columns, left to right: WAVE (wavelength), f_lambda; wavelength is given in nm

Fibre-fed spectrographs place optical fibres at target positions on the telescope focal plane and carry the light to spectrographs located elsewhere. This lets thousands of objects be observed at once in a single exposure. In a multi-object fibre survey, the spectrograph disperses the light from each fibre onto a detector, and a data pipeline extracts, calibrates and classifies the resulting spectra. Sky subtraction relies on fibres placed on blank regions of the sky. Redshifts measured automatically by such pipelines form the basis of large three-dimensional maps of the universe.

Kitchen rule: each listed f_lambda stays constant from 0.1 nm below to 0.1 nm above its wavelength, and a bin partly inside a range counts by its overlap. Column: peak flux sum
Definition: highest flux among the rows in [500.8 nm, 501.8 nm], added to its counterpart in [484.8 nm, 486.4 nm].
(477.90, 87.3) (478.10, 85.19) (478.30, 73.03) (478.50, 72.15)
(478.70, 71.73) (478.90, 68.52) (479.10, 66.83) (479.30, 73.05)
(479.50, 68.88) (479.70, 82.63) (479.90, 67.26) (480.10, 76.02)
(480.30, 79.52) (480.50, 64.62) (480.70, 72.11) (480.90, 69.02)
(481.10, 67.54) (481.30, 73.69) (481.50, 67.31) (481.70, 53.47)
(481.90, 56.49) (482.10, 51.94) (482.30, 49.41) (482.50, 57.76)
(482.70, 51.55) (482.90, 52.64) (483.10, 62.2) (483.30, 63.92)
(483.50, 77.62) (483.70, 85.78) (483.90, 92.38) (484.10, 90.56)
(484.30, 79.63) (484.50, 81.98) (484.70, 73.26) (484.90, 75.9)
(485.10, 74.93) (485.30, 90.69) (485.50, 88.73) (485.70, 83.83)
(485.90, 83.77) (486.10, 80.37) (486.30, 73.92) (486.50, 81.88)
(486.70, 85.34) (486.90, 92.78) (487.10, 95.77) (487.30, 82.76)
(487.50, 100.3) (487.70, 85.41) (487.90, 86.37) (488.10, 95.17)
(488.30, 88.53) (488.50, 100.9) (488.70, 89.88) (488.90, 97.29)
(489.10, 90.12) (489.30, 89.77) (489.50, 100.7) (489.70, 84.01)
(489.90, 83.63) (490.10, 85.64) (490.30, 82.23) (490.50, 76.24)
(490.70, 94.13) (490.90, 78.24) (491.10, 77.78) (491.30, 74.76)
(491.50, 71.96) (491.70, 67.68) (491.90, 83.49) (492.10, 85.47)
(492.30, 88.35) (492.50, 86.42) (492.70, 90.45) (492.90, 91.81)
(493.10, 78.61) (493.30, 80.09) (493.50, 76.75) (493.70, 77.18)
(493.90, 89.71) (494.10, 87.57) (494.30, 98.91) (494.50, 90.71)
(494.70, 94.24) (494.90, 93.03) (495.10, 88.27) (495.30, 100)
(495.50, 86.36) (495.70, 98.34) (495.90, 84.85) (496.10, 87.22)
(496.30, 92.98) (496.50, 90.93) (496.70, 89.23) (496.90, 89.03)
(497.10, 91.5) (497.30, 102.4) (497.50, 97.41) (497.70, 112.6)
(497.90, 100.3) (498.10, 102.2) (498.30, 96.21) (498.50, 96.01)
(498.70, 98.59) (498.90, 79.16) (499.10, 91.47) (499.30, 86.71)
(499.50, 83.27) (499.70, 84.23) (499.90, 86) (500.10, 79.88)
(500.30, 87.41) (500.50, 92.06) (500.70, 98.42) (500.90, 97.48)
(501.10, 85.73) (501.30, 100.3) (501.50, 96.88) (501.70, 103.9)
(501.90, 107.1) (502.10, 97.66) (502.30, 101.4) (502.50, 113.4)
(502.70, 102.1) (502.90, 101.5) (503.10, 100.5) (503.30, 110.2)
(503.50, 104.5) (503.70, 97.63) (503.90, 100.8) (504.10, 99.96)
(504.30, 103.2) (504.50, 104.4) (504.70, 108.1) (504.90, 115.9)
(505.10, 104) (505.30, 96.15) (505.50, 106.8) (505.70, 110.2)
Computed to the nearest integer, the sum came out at 195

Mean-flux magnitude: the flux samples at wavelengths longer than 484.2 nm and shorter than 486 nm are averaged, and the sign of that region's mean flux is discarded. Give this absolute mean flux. 81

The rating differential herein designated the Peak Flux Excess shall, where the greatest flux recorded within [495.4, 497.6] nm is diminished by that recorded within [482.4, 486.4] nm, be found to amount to 10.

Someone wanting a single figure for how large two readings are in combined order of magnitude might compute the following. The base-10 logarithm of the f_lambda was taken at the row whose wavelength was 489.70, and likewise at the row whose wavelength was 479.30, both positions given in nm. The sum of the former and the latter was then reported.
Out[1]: 3.79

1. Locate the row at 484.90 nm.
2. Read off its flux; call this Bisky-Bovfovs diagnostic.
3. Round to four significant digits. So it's 75.90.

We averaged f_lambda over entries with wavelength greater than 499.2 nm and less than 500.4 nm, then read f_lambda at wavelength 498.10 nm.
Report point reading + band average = 187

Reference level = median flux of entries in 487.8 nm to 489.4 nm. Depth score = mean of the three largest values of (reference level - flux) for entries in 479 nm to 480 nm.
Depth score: 22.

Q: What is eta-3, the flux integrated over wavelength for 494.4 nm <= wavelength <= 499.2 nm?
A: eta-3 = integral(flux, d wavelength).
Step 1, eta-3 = 451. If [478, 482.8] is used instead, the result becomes 324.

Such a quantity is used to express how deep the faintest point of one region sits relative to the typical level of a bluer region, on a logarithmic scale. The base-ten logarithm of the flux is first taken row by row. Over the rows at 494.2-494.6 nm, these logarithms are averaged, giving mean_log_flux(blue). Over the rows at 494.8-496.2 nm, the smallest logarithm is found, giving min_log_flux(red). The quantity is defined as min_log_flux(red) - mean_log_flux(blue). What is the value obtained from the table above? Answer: -0.05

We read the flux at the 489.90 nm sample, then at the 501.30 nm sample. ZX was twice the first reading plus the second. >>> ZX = 268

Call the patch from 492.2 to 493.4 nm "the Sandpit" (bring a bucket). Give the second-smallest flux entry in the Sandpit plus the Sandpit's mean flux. 166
